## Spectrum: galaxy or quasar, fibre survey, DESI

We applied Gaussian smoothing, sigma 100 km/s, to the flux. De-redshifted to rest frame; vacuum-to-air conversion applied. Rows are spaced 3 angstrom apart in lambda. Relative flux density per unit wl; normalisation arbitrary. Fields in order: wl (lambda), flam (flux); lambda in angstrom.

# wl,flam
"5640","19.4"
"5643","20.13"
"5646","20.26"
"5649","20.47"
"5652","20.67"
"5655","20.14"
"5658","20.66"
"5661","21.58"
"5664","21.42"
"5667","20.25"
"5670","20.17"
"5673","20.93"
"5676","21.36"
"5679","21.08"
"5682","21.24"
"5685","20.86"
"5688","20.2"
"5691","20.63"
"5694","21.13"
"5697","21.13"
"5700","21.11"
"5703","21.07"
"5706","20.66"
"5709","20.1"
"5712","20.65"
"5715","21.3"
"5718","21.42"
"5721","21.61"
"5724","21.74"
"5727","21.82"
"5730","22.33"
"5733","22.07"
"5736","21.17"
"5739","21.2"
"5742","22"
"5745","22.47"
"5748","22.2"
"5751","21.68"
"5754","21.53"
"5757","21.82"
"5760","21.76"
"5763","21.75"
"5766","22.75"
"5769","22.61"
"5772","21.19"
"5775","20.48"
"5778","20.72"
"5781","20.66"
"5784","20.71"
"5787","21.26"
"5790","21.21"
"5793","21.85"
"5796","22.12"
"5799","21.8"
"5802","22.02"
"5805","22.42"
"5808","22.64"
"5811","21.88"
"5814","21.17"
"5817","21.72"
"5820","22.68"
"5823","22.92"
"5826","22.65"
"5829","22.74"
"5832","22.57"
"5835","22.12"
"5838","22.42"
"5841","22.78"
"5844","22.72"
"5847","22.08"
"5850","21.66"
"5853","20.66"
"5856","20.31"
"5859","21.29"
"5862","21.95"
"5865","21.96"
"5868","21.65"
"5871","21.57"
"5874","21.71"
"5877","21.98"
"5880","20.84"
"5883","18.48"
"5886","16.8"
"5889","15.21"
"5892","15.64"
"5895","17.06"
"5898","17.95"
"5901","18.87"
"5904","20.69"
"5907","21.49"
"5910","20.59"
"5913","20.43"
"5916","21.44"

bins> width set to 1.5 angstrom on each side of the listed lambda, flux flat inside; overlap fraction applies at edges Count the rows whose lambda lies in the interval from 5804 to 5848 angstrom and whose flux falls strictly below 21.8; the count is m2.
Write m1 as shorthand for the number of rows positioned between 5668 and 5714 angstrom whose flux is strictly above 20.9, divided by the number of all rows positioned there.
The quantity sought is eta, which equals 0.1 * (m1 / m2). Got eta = 0.0267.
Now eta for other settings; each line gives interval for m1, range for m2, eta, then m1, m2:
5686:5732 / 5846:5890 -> 0.0061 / 0.67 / 11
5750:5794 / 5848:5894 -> 0.0061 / 0.73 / 12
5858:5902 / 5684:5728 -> 0.0033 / 0.47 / 14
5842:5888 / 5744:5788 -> 0.0067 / 0.67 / 10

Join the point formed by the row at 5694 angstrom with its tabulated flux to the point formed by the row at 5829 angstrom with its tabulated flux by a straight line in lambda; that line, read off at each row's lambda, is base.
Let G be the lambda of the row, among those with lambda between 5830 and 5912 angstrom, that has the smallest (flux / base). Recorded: 5889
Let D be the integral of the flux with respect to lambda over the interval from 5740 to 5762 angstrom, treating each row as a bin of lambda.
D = 482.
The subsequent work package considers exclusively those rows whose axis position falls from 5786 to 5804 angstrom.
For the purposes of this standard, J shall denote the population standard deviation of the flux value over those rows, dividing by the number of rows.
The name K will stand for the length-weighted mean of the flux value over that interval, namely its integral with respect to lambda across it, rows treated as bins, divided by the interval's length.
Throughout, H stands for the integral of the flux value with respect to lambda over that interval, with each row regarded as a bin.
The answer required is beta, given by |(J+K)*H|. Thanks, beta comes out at 8647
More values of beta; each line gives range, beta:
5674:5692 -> 8013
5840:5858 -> 8814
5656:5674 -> 7998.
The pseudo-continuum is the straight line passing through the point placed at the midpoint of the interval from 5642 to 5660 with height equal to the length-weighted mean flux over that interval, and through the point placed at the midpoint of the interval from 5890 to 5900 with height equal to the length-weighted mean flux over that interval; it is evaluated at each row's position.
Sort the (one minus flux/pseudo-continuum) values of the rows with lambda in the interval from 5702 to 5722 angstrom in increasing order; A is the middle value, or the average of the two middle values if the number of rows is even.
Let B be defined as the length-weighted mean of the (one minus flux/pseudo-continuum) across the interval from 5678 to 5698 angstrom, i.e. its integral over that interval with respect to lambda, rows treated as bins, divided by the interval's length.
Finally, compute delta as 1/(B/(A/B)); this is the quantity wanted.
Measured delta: -28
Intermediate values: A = -0.07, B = -0.05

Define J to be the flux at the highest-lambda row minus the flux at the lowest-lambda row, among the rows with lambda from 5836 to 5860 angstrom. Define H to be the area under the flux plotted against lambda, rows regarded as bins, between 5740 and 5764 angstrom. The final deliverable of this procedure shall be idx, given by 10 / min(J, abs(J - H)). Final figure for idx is -9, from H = 525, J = -1.1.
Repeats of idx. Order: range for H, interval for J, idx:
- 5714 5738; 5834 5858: -6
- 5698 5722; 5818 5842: 100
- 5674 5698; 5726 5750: 26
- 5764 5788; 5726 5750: 26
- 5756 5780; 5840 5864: -12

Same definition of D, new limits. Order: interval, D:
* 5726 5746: 437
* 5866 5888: 448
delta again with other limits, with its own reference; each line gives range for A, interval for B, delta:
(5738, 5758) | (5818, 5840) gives -2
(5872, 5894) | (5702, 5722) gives -16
